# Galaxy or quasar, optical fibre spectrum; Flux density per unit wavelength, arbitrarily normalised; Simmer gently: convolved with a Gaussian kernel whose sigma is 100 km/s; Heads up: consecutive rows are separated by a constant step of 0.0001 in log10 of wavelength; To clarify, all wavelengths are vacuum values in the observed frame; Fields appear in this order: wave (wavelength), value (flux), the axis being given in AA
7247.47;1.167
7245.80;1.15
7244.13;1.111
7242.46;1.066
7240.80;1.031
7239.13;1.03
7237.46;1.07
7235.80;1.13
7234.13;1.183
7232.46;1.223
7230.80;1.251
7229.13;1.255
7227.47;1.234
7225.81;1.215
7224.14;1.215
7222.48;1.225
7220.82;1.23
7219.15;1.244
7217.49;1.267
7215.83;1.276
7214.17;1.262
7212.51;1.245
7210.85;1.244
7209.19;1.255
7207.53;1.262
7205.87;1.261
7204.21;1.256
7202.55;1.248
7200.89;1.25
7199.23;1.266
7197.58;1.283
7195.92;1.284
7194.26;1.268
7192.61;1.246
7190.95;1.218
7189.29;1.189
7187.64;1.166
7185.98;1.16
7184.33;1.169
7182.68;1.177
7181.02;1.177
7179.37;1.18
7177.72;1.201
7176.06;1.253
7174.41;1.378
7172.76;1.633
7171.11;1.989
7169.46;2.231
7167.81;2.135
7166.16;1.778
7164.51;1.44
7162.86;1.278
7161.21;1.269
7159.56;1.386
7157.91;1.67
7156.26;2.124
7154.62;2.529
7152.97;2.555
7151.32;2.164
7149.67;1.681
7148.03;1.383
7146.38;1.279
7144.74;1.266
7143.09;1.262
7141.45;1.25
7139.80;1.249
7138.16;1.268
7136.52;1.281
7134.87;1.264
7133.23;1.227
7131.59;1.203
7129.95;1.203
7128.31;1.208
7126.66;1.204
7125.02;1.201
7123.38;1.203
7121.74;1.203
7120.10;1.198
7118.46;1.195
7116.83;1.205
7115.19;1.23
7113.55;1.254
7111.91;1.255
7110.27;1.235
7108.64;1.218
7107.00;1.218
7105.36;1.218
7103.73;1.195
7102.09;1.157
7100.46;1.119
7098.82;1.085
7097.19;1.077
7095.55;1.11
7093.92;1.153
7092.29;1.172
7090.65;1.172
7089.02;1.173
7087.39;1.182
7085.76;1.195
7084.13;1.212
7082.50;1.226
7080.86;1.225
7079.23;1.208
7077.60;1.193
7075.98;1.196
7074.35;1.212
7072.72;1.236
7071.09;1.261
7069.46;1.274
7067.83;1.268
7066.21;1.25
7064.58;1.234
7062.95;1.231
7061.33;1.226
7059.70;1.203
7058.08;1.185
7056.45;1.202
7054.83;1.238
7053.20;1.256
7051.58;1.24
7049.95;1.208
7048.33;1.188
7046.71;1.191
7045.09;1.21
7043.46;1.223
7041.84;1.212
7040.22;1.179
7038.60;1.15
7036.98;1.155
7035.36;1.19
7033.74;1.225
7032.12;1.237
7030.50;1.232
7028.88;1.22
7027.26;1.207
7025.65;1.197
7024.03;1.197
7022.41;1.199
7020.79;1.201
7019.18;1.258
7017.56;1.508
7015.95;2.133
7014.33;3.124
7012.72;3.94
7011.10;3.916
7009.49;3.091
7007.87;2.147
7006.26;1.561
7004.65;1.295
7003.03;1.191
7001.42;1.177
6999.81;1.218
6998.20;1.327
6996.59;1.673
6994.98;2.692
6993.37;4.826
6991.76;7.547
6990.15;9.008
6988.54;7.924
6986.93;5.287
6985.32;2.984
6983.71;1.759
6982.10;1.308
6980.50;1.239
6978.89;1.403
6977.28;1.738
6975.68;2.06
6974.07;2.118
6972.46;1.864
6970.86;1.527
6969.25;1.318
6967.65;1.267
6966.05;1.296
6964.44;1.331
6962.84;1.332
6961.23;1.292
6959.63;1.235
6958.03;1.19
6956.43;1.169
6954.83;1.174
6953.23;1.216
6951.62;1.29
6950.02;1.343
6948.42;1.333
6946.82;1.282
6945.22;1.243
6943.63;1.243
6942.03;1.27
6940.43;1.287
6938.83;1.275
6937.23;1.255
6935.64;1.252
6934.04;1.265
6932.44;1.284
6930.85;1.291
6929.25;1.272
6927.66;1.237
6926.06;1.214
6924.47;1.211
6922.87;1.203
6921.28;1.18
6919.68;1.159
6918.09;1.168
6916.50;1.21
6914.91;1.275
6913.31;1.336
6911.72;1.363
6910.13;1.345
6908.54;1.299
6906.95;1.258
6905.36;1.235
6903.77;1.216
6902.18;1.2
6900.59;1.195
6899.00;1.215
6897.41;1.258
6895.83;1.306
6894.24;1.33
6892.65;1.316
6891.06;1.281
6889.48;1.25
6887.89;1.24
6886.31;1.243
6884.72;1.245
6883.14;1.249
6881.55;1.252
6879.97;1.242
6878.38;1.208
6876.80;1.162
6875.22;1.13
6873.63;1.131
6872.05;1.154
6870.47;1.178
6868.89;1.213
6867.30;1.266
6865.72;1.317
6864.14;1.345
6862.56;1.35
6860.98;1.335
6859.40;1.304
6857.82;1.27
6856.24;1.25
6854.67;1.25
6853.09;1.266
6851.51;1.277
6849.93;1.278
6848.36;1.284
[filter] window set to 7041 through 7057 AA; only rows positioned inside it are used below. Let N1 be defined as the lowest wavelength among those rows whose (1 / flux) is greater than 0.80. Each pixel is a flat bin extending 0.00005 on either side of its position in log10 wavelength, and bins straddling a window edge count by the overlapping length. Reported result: 7041.84 AA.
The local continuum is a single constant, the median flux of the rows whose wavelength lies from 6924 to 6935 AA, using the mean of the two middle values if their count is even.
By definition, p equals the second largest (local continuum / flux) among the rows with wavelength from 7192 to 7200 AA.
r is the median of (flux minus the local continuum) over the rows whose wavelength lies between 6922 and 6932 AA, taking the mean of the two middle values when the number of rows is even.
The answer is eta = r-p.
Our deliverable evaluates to -1.04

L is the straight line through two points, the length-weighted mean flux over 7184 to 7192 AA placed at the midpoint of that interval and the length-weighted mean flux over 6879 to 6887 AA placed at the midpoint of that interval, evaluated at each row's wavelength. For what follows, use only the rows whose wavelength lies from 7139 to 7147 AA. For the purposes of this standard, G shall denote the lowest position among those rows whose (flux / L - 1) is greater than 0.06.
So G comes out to 7144.74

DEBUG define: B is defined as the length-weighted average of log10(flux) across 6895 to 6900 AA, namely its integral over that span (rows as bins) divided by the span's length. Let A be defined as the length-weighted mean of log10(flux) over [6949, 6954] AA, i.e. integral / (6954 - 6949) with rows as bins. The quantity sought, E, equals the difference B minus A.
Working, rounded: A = 0.109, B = 0.099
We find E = -0.01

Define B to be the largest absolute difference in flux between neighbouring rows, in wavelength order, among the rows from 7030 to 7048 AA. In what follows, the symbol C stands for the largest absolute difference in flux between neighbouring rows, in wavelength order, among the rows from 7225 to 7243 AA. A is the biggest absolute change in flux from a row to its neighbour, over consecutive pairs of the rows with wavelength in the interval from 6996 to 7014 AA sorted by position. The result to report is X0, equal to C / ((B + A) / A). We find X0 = 0.058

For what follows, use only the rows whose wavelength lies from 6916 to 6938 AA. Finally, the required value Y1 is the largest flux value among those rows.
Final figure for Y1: 1.291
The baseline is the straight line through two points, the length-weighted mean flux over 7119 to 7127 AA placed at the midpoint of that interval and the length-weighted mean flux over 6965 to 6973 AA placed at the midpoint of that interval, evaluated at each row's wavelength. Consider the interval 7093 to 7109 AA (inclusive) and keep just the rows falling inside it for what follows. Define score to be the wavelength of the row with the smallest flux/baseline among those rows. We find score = 7097.19 AA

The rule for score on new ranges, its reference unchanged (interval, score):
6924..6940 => 6924.47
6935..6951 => 6935.64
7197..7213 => 7200.89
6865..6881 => 6873.63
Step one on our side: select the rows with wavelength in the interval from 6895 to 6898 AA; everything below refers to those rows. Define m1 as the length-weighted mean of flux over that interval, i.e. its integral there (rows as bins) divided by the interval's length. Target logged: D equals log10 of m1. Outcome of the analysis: 0.109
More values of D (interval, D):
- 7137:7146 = 0.101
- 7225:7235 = 0.089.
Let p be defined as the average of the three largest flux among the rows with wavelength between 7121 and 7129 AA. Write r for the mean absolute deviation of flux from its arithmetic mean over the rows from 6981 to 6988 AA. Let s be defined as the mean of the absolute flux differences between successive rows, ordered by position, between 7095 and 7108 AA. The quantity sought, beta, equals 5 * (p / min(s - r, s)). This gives -5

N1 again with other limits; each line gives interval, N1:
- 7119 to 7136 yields 7120.10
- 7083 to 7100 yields 7084.13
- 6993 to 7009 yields 6999.81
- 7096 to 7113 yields 7097.19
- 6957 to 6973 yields 6958.03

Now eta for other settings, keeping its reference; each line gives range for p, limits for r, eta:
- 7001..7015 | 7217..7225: -1.10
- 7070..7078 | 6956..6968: -1.04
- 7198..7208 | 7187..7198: -1.03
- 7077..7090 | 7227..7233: -1.09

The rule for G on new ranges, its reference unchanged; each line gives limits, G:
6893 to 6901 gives 6894.24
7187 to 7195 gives 7194.26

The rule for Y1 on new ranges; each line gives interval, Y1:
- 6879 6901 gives 1.33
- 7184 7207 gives 1.284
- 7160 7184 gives 2.231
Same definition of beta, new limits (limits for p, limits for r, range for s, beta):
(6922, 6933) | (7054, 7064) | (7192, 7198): -1425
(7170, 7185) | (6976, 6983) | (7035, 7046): -61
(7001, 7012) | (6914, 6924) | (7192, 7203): -856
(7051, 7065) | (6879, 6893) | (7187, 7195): 852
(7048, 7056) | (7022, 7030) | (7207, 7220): 1513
